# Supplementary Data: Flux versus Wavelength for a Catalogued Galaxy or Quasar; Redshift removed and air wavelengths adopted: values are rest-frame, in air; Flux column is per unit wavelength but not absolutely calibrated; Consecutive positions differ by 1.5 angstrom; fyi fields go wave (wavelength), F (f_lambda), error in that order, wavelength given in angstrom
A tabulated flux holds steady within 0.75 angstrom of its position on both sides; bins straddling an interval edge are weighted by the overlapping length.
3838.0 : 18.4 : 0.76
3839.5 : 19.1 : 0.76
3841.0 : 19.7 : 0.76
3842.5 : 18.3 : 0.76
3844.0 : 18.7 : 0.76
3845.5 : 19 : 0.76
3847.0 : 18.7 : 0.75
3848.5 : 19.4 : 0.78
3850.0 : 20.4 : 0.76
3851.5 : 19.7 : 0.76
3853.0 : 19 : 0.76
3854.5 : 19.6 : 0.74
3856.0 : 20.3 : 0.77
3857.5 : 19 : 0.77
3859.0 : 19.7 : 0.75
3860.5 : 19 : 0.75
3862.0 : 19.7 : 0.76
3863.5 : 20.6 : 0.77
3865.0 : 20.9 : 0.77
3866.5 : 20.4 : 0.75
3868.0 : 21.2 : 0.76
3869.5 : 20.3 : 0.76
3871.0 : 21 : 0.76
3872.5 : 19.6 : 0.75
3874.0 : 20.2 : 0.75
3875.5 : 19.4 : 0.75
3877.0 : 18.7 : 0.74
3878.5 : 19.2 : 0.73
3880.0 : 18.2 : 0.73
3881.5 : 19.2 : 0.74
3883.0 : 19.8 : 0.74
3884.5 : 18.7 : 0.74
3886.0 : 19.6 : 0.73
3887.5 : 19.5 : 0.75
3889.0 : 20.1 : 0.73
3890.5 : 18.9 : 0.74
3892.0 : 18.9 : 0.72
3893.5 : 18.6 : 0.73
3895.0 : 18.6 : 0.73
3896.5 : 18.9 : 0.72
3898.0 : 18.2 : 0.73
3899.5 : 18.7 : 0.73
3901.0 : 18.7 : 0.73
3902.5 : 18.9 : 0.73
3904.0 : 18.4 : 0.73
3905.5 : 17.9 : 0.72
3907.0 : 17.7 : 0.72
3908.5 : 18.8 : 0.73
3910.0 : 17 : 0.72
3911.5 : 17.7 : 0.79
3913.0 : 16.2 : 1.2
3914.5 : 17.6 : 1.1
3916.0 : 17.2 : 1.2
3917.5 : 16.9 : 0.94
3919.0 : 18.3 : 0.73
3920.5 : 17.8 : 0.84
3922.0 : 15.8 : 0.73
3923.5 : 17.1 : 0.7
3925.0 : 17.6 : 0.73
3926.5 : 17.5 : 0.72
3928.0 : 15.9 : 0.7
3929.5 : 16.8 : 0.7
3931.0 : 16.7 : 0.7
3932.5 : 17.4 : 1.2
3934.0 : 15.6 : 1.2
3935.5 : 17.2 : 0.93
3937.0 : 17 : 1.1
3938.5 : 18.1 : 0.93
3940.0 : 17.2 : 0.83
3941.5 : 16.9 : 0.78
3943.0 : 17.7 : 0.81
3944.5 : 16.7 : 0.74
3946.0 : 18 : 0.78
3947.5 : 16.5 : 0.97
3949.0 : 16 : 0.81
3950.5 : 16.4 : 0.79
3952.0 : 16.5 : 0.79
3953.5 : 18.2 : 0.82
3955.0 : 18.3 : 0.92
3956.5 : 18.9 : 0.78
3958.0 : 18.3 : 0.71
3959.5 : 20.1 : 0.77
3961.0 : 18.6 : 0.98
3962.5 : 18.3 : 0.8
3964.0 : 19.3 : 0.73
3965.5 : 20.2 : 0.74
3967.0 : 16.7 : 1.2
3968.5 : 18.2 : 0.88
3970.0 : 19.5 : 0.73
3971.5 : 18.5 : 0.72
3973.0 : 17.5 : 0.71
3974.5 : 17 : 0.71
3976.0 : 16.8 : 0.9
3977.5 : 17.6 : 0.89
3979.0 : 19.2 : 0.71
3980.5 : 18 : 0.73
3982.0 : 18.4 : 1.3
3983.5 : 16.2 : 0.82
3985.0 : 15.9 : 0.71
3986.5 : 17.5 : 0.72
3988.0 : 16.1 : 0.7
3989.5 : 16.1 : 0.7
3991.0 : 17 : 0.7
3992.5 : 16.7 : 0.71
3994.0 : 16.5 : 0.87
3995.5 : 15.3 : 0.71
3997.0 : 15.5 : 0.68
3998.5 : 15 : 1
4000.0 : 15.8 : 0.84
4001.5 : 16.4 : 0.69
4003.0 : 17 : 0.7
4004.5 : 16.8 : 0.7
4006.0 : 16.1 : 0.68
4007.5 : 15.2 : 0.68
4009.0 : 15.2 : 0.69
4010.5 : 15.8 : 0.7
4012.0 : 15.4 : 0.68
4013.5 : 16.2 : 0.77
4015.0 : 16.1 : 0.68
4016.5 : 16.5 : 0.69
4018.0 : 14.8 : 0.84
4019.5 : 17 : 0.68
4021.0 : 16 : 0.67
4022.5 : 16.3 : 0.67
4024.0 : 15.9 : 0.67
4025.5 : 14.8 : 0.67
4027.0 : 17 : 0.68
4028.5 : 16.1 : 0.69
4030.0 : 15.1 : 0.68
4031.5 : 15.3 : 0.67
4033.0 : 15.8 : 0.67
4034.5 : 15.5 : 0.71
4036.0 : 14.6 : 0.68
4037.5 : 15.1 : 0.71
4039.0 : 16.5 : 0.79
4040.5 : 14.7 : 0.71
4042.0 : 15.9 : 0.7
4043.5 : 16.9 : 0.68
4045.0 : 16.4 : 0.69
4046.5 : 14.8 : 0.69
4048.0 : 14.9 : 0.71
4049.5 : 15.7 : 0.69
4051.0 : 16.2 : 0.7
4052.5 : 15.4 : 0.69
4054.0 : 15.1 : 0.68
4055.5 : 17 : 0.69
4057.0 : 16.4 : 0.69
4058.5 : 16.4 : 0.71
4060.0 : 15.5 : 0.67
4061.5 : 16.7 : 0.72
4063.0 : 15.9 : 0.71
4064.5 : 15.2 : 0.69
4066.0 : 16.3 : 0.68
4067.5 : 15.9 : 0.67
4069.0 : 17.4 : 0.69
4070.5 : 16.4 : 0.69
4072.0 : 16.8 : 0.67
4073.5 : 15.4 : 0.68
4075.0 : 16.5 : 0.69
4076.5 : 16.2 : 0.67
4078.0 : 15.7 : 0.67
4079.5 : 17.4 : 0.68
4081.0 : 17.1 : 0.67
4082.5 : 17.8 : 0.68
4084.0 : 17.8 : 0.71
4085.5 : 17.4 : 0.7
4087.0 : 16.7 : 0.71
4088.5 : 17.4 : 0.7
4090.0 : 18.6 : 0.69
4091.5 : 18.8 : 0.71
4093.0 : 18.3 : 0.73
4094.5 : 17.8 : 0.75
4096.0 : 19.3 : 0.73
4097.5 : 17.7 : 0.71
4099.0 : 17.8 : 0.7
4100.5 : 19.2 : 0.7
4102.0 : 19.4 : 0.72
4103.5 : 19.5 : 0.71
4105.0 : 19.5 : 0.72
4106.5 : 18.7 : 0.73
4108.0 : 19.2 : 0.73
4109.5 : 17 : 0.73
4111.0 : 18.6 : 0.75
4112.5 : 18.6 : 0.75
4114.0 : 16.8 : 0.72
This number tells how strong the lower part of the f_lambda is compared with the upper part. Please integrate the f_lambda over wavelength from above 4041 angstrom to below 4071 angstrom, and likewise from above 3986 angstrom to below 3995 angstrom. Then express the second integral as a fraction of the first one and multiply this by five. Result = 1.6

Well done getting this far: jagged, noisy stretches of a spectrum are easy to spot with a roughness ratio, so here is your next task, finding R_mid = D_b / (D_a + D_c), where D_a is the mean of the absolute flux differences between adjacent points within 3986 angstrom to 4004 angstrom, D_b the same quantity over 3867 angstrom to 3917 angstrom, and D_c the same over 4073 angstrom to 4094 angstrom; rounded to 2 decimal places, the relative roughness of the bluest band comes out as 0.56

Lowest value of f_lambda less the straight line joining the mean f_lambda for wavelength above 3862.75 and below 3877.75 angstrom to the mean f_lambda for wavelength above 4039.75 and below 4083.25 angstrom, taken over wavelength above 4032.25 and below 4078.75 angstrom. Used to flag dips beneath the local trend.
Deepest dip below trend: -2.1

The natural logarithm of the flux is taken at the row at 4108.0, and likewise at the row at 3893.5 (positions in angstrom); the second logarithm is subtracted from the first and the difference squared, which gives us 0.001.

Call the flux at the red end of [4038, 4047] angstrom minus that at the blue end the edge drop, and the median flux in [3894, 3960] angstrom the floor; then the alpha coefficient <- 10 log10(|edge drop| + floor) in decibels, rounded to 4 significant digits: 12.86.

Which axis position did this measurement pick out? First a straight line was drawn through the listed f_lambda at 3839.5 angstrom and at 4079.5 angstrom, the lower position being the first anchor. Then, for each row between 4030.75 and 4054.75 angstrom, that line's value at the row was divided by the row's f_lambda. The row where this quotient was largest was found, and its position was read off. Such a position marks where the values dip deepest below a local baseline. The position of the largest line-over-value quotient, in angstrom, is 4036.0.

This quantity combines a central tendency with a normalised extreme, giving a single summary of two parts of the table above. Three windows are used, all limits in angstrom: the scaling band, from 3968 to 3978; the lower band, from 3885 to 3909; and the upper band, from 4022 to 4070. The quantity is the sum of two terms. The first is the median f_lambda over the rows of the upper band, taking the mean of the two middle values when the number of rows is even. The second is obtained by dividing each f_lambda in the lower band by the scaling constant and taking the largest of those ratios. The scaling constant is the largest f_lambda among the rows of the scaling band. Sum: 16.93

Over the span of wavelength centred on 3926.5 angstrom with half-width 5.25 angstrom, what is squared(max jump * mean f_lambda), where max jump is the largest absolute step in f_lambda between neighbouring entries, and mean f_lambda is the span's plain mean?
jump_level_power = 720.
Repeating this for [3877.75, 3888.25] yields 445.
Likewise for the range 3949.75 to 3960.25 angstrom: 1061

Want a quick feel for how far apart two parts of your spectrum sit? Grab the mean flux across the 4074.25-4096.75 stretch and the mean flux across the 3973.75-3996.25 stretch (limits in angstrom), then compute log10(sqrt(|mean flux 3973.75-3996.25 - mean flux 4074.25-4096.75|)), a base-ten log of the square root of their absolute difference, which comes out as -0.12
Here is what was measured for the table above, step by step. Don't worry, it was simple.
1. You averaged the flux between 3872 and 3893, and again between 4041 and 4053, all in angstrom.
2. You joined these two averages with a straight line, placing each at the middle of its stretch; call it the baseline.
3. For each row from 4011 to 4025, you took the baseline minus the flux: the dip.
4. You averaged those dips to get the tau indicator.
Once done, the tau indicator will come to 0.38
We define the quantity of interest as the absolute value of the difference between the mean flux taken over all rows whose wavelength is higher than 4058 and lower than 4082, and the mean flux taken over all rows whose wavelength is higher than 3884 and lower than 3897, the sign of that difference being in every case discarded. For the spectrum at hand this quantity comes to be 2.8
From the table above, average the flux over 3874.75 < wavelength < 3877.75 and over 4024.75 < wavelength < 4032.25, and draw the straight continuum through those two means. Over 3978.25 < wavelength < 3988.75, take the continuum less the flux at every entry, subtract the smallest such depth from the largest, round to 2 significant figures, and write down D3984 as 3.2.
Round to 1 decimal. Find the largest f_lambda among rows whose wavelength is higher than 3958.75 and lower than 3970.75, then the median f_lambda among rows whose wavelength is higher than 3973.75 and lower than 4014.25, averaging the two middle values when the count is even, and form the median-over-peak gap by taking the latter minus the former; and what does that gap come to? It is -4.0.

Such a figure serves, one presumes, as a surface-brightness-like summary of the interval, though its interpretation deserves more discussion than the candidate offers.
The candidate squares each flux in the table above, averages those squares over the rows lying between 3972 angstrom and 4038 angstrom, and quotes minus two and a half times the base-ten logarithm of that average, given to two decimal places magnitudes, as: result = -6.06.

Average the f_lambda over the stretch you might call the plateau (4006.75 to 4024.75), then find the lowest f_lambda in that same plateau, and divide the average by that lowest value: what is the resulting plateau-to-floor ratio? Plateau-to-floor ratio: 1.07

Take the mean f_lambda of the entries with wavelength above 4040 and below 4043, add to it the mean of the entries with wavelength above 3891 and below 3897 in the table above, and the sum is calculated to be 34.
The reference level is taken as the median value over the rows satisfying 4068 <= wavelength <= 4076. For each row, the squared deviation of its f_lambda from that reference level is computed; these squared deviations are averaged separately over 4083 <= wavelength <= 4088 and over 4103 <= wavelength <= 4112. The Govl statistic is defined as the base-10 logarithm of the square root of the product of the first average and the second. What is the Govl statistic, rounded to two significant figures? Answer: 0.35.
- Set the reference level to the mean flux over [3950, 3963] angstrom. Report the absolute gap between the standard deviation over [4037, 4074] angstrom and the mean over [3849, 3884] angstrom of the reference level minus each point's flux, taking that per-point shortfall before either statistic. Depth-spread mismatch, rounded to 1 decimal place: 2.3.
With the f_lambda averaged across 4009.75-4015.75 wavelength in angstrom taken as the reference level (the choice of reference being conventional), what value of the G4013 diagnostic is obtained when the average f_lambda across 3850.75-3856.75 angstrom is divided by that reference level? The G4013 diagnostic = 1.2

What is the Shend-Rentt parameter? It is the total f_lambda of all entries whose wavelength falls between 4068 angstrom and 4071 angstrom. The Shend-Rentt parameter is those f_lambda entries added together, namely 33.8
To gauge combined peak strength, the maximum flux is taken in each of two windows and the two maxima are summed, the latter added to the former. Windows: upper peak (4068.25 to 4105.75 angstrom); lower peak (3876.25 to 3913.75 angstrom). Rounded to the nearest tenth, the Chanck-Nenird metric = 39.6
